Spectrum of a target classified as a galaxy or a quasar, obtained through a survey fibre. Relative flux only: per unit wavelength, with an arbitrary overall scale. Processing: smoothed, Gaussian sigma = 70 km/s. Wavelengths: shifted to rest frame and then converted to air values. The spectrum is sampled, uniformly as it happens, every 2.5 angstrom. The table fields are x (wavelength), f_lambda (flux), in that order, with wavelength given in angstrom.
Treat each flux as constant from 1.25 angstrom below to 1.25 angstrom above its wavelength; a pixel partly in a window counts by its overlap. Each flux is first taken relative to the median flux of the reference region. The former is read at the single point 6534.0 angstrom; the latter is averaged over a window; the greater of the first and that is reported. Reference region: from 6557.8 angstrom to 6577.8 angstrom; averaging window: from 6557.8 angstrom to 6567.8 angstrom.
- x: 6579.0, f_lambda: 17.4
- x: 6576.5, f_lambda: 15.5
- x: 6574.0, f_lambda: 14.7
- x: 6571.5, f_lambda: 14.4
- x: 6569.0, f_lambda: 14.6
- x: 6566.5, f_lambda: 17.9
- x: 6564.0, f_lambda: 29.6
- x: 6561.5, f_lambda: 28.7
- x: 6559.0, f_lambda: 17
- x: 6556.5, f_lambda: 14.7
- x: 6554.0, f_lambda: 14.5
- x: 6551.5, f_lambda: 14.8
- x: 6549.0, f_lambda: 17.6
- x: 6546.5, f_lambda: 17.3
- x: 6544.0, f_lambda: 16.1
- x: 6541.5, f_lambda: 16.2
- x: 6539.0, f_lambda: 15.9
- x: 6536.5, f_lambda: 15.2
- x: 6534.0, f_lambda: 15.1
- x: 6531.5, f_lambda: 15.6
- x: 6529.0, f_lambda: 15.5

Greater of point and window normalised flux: 1.43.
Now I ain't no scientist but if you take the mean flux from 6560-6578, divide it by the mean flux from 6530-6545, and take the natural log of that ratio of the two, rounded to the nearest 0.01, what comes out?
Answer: 0.21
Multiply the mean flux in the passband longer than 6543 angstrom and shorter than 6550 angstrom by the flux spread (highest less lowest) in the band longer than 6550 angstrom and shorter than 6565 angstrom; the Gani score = 257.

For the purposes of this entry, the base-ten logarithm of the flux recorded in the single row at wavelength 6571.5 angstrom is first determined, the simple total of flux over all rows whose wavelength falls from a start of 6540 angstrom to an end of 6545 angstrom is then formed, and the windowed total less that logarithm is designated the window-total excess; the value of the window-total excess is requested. 31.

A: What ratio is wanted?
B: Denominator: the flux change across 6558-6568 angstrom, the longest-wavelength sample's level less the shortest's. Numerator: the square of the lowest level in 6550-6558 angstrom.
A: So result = 234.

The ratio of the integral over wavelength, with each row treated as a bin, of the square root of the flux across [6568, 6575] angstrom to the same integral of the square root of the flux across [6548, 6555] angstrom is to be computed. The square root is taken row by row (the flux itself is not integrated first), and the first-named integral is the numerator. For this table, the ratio 0.97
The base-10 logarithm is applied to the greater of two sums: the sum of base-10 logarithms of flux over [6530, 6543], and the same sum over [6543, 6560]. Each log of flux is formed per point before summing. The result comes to 0.93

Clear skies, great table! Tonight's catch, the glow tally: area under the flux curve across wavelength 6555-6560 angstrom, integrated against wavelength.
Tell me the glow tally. 79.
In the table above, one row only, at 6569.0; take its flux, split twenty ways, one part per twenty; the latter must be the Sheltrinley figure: 0.73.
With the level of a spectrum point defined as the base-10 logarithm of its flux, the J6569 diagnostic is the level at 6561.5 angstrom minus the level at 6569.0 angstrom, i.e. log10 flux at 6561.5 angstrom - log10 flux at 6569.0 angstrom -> 0.29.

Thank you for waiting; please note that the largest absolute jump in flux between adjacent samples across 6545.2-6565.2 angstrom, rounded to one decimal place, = 11.7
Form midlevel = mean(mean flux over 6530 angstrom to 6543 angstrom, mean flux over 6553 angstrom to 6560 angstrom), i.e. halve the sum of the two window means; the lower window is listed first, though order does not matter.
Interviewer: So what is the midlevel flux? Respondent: 15.5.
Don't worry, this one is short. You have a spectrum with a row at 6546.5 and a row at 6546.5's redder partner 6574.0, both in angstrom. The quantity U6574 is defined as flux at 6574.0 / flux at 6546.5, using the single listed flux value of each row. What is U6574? 0.8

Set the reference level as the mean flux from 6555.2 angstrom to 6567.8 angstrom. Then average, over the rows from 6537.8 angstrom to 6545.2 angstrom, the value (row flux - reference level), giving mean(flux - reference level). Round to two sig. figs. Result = -5.5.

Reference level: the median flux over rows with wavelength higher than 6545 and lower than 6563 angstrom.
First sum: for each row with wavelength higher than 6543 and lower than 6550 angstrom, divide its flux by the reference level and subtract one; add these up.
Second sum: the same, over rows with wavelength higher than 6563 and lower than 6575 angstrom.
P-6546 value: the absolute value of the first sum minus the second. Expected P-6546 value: 0.36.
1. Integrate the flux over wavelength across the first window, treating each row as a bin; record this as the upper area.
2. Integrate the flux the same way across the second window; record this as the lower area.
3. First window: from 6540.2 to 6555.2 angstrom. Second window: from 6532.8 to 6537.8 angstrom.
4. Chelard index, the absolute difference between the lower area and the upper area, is 166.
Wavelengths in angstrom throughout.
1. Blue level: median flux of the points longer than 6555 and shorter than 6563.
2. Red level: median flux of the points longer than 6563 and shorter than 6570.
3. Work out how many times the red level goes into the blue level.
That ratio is 0.95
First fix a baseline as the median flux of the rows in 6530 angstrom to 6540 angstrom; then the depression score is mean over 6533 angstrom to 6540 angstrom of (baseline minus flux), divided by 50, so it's 0.00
